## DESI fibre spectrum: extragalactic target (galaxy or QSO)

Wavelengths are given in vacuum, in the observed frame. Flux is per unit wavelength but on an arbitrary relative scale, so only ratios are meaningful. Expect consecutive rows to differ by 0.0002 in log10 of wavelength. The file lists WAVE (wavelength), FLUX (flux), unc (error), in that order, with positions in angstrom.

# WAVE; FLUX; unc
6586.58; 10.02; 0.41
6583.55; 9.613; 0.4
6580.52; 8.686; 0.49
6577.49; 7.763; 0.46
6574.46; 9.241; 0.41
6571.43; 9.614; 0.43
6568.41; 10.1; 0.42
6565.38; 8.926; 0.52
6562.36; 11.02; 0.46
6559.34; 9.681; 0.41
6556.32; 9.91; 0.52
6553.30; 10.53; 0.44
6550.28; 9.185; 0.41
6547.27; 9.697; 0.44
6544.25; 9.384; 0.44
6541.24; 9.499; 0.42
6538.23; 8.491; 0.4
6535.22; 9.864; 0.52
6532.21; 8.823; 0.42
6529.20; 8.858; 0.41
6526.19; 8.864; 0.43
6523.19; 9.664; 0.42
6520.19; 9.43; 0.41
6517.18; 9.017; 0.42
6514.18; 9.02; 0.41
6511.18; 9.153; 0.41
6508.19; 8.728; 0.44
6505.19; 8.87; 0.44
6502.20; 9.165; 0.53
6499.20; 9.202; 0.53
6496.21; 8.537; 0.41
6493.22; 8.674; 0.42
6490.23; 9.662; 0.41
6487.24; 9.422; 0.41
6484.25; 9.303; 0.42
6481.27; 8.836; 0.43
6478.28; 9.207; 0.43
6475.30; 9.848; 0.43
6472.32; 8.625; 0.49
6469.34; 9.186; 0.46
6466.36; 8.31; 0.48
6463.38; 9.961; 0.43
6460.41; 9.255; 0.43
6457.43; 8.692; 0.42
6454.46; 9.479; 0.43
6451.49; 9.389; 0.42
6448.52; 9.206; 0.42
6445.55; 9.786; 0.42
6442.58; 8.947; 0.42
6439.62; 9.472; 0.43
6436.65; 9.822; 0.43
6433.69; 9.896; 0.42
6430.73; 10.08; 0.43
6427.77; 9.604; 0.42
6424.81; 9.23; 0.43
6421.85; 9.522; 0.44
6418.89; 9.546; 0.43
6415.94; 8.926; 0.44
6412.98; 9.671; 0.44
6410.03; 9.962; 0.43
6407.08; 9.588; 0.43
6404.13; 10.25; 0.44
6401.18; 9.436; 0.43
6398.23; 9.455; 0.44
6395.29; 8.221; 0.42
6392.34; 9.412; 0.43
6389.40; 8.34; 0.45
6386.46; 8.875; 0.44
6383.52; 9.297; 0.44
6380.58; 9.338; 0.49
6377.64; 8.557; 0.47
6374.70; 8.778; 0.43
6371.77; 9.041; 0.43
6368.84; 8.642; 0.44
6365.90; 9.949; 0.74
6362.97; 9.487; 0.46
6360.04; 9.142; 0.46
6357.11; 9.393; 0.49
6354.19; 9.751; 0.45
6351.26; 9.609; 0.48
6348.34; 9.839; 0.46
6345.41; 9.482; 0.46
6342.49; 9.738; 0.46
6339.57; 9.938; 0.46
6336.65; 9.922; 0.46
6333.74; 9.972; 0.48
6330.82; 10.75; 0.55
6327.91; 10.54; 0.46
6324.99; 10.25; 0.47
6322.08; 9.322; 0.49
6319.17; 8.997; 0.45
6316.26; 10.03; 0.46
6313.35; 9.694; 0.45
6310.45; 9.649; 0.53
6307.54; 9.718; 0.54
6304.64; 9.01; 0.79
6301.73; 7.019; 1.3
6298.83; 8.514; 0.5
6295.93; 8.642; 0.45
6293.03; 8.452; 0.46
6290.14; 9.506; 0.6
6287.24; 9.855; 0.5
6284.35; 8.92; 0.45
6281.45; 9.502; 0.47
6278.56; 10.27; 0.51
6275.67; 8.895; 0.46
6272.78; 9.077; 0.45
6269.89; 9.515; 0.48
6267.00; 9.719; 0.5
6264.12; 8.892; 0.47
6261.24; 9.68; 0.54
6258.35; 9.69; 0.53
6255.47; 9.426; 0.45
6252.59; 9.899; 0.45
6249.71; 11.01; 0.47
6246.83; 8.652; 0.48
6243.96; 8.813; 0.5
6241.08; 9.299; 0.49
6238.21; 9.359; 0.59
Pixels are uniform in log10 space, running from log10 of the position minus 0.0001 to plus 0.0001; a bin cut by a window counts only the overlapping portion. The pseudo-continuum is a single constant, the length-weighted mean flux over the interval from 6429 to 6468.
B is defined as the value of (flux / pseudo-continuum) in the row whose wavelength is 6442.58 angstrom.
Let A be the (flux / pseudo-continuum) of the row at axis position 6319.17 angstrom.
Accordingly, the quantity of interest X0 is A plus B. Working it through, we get 1.91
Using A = 0.96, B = 0.951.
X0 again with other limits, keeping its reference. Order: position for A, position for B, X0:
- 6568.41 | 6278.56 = 2.17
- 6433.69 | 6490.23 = 2.08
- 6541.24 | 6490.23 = 2.04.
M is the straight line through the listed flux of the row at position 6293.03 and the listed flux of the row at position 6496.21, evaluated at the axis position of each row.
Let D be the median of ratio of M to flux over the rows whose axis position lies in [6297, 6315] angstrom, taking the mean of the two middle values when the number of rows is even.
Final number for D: 0.908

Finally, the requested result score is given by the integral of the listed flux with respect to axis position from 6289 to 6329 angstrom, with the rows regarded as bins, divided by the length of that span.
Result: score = 9.23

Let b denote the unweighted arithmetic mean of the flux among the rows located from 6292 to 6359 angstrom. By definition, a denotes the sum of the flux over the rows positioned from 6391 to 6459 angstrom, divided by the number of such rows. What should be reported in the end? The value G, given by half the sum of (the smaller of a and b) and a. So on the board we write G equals 9.46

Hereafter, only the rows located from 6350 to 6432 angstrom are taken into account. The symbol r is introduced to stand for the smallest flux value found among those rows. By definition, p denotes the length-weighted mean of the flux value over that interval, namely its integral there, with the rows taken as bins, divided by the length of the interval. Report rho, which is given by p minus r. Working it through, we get 1.1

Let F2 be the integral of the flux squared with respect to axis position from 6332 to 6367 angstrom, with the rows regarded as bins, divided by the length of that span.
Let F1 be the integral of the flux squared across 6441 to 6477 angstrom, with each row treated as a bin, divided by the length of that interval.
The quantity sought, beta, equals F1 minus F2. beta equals -9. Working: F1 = 85.3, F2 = 94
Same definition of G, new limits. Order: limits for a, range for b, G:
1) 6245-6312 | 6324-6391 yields 9.28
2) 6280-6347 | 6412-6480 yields 9.41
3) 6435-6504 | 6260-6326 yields 9.22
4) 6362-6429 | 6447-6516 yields 9.19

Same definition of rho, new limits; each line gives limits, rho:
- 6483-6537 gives 0.6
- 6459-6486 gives 0.9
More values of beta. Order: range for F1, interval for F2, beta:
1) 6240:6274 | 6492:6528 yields 9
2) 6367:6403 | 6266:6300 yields -5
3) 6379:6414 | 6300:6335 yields -5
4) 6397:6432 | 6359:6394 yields 10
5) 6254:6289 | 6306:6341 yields -9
